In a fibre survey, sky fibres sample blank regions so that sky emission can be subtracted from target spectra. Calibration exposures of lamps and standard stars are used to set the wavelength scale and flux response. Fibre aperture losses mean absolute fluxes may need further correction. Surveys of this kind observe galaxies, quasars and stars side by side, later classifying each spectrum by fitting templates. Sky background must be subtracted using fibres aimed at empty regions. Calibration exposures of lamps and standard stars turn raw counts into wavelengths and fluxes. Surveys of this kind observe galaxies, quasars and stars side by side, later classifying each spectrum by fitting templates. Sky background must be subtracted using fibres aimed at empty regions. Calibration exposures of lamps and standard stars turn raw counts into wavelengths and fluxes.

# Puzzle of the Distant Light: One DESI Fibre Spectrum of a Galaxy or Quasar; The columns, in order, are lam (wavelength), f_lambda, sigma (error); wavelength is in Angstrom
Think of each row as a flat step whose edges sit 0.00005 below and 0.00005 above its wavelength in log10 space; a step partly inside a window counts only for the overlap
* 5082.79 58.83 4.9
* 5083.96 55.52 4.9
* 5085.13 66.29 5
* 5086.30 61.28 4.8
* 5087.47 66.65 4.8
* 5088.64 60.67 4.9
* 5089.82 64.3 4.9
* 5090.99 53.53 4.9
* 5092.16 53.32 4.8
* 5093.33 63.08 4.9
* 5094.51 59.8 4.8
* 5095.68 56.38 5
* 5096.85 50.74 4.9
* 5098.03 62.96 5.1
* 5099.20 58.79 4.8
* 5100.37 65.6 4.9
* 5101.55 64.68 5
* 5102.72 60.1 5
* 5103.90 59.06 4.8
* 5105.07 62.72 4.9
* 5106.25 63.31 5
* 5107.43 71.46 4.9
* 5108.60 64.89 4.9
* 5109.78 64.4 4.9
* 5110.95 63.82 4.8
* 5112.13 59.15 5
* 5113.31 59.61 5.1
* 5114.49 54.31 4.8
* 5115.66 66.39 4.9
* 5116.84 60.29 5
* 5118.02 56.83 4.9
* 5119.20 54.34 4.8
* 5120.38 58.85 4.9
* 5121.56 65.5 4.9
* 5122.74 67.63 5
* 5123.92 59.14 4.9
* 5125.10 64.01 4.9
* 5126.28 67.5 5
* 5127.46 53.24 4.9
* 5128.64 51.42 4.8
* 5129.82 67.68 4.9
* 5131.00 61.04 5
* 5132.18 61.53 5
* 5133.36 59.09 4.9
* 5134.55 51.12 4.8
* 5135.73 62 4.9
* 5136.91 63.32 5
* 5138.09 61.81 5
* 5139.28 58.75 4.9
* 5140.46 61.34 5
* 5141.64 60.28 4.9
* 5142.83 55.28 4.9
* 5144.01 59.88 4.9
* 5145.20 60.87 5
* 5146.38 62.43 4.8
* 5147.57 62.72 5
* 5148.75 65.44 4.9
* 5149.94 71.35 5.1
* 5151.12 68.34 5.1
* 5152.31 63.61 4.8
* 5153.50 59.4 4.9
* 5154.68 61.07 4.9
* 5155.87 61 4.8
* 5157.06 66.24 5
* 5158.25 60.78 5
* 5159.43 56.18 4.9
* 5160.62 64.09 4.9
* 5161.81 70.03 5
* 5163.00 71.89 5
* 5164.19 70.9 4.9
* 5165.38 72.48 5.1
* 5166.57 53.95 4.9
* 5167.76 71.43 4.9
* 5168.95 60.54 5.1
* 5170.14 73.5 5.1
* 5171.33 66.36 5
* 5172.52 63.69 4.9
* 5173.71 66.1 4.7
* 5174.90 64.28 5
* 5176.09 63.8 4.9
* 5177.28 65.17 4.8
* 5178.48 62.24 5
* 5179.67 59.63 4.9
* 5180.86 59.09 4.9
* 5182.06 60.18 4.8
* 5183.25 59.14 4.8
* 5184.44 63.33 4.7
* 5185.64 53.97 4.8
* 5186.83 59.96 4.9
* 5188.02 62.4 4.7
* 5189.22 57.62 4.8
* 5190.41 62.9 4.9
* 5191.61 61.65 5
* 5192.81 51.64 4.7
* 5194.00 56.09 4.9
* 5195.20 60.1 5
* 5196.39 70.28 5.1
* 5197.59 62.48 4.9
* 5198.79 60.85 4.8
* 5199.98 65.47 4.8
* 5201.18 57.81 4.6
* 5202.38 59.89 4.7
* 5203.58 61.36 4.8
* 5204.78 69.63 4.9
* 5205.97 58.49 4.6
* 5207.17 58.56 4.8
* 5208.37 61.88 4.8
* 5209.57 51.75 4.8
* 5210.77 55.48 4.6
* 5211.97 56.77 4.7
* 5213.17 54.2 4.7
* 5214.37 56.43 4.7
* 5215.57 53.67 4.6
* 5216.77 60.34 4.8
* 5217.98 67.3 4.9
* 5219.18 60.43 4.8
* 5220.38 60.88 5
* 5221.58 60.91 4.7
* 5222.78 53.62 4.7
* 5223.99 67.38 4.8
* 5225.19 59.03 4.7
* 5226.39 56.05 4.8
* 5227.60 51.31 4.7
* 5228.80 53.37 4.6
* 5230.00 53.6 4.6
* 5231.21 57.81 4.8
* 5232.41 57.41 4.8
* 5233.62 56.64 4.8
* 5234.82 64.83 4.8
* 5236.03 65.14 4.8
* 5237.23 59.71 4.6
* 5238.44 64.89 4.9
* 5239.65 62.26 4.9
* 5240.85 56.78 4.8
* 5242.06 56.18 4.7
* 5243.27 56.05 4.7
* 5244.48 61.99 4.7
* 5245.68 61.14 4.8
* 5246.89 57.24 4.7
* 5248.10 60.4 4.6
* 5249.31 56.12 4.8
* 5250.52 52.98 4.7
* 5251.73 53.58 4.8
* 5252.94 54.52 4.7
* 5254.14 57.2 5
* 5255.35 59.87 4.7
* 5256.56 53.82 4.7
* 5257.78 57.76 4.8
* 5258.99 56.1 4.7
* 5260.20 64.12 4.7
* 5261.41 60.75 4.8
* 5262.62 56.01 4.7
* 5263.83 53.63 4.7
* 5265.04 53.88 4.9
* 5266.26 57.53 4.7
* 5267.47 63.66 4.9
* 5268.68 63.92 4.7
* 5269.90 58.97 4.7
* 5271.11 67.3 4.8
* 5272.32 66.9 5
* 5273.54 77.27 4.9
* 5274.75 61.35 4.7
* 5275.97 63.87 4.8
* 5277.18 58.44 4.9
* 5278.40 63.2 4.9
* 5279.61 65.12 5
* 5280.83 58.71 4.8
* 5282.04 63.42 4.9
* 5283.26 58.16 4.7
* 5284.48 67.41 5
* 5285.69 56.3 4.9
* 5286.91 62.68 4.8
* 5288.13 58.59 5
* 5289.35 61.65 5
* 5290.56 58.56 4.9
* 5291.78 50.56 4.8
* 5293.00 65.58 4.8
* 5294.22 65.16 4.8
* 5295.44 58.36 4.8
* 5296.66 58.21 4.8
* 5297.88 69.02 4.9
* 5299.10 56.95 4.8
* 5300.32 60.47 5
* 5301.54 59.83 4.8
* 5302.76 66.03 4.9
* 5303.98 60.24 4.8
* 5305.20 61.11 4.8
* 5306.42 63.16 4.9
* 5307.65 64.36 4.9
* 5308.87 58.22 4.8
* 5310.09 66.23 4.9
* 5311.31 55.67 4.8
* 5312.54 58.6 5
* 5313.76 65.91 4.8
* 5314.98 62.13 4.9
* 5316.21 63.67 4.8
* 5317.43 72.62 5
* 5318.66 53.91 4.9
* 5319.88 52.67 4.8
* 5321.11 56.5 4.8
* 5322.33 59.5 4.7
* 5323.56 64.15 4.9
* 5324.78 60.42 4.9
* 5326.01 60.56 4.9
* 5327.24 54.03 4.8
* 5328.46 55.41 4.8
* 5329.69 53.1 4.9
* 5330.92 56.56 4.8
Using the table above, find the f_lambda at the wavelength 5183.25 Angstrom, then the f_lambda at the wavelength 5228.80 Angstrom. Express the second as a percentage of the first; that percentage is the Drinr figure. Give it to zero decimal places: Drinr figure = 90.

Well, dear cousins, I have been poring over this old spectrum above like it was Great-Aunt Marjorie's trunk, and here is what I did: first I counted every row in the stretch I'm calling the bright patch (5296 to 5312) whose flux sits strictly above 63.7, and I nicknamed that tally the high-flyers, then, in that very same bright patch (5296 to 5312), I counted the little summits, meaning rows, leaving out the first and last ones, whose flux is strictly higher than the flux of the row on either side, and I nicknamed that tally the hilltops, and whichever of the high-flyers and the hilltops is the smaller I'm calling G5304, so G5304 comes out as 4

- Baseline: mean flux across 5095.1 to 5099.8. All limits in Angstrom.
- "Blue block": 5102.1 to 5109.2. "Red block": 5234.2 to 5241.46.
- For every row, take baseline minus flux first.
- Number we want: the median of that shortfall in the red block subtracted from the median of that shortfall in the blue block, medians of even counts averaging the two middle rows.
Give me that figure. 1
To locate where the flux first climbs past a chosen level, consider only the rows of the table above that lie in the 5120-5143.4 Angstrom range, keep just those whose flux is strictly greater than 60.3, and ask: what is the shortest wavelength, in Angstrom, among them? 5121.56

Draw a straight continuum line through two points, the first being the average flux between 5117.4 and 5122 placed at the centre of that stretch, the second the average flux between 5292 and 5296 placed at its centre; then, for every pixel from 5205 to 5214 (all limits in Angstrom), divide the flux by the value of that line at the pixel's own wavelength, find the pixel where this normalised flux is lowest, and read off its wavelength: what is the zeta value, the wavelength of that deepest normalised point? 5209.57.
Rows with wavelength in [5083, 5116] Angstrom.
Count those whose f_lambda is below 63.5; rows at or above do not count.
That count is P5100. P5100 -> 18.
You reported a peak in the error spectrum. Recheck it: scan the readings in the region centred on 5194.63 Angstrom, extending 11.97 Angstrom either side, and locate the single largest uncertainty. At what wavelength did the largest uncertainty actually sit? 5196.39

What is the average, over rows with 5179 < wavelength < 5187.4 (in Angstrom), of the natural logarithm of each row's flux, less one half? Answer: 3.58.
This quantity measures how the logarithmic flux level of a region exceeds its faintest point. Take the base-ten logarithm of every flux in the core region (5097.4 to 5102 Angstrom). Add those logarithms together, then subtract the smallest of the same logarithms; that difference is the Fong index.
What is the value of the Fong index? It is 5.43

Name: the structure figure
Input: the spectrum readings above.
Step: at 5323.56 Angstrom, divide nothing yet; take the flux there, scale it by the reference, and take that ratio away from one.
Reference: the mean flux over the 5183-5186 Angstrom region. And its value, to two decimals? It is -0.09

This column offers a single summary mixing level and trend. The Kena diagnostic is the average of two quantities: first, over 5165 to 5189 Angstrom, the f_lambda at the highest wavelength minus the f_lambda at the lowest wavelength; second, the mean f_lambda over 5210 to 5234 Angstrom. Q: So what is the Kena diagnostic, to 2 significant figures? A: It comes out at 24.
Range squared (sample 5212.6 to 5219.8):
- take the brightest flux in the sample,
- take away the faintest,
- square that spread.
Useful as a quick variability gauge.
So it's 186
